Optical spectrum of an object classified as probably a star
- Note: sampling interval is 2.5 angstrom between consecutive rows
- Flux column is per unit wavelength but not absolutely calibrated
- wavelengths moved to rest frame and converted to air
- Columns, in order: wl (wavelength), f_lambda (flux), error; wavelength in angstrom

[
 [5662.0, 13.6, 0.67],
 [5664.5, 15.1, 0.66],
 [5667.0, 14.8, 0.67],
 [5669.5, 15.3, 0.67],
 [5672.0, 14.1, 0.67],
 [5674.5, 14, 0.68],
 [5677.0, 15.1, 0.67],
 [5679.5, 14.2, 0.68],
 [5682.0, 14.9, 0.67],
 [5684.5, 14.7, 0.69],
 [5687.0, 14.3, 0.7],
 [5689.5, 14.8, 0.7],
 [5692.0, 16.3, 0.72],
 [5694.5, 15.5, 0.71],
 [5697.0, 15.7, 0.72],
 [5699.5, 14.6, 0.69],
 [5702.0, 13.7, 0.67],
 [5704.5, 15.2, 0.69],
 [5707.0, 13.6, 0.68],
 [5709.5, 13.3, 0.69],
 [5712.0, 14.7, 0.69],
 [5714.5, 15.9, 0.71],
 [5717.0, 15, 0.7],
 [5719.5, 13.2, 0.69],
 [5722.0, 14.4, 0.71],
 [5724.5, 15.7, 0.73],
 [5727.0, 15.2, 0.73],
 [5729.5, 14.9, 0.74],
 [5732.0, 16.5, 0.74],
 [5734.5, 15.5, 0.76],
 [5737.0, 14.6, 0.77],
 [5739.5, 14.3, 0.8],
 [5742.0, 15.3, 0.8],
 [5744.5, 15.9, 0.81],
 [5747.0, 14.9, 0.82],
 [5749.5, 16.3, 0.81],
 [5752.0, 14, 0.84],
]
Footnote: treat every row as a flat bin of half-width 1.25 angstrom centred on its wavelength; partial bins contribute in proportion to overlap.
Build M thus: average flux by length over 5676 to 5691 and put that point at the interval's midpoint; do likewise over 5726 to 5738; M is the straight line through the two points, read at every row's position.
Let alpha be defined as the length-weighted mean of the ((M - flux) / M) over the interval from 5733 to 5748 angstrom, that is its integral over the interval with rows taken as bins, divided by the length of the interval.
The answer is 0.02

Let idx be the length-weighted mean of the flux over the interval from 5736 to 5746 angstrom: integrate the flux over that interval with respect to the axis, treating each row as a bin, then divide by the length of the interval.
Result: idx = 15.0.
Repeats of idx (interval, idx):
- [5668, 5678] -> 14.6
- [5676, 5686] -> 14.7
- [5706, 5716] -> 14.4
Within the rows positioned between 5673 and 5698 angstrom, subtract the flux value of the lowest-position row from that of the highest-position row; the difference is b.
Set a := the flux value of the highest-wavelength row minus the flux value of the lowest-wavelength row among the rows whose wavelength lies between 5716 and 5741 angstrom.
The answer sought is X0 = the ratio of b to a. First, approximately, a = -0.7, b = 1.7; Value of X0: -2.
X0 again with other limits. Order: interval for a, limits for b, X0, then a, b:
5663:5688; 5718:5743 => -3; -0.8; 2.1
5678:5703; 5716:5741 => 1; -0.5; -0.7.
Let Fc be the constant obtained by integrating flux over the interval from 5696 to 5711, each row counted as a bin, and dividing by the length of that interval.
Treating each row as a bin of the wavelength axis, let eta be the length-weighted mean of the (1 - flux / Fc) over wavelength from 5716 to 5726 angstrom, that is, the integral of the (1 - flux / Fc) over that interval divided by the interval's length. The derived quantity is -0.02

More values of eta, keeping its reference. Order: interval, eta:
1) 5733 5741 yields -0.04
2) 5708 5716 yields -0.02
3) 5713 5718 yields -0.08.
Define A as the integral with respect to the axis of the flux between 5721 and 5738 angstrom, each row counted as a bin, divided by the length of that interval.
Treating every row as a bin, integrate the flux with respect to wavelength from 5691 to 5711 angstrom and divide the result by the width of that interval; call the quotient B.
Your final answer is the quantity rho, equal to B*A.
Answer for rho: 225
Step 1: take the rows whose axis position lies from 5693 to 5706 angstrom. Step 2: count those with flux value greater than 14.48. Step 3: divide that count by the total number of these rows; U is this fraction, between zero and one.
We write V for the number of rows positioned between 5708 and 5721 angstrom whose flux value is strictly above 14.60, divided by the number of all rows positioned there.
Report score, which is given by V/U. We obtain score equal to 0.75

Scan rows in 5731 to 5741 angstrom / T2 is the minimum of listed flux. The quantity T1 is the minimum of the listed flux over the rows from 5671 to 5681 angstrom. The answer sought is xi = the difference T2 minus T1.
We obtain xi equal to 0.30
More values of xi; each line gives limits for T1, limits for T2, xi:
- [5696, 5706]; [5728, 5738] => 0.90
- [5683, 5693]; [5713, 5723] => -1.10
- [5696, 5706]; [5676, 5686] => 0.50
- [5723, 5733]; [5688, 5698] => -0.10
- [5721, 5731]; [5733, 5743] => -0.10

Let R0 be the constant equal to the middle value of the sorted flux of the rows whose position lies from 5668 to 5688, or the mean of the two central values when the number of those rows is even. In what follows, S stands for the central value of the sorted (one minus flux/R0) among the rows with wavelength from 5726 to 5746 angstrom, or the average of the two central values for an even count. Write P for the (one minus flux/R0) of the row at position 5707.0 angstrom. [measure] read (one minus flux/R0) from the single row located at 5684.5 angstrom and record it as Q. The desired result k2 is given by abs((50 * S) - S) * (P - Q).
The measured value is 0.19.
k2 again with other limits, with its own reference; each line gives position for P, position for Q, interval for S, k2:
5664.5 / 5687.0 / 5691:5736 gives -0.11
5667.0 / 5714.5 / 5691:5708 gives 0.18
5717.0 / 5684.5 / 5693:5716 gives -0.01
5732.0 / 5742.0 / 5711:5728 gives -0.14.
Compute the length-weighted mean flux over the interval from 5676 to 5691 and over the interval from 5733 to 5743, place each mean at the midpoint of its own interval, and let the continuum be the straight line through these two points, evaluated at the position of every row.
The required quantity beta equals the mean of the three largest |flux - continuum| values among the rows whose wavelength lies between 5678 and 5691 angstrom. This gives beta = 0.36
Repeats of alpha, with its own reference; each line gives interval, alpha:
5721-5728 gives 0.01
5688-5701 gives -0.03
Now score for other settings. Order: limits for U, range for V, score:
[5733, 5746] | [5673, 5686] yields 0.75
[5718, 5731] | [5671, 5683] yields 0.67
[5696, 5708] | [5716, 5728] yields 1.00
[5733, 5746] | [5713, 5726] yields 0.75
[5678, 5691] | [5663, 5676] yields 1.00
